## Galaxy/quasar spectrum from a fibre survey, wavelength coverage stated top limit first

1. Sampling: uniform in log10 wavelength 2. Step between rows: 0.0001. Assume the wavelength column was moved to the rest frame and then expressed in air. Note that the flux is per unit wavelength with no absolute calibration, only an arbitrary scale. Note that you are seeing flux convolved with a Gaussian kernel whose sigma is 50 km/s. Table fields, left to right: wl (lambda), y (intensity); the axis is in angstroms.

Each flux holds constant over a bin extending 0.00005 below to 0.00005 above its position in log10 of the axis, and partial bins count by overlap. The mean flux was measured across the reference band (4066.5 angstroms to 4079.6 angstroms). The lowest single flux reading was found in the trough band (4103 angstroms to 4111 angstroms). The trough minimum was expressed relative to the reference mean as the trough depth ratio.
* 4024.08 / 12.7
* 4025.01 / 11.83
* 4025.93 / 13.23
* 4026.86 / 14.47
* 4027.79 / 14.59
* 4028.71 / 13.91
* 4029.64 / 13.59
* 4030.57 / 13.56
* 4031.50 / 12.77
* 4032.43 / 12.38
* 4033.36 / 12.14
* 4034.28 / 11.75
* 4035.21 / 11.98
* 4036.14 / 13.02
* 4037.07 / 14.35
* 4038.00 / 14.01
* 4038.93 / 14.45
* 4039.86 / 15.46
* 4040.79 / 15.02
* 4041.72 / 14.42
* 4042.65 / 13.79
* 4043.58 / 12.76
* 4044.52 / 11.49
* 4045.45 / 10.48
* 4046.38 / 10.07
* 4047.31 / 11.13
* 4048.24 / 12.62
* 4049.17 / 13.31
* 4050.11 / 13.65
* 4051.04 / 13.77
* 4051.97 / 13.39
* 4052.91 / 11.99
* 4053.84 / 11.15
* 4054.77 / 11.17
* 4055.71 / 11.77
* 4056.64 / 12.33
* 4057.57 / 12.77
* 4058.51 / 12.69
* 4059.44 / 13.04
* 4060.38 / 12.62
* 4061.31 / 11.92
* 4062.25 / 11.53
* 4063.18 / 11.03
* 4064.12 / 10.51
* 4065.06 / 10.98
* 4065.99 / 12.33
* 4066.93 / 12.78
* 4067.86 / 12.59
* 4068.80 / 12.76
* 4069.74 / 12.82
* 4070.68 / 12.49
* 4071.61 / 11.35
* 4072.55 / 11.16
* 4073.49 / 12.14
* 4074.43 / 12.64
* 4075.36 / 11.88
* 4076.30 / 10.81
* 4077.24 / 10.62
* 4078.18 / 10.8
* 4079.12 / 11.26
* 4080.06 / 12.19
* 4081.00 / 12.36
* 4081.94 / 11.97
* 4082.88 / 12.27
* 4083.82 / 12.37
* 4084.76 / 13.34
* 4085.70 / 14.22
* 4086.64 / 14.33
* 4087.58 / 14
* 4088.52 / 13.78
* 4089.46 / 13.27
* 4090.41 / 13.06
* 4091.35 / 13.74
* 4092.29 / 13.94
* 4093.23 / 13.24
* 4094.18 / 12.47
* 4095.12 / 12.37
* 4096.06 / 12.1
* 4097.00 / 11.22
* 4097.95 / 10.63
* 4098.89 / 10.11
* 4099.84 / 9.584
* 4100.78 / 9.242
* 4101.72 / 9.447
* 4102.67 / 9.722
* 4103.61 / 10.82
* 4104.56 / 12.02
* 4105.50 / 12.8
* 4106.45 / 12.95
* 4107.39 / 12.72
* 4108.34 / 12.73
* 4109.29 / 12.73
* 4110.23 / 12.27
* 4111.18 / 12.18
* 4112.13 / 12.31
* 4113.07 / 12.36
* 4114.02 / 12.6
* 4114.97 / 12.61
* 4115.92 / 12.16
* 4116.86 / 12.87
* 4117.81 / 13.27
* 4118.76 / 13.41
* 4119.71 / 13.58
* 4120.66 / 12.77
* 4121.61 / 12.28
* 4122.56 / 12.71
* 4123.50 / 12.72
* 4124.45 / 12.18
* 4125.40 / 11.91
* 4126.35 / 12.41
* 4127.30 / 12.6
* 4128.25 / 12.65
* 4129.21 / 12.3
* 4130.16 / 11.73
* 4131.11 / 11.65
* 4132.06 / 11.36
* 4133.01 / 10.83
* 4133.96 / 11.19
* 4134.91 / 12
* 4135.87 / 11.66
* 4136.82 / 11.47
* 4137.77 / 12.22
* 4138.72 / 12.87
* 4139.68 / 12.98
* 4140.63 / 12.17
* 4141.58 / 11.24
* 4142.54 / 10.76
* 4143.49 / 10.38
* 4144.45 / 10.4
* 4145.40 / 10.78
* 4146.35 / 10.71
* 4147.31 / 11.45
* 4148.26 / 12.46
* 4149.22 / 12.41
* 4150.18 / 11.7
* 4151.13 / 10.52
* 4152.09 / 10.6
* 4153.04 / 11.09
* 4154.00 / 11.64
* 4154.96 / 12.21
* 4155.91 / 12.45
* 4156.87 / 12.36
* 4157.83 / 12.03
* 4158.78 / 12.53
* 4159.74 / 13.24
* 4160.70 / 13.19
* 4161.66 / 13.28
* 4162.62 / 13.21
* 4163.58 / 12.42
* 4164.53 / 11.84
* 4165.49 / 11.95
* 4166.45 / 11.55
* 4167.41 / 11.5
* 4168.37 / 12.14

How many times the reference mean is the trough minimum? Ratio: 0.912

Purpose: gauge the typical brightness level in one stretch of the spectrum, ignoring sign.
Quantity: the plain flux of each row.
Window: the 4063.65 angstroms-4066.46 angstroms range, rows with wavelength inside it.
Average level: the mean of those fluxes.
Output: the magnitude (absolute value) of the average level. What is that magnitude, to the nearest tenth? 11.3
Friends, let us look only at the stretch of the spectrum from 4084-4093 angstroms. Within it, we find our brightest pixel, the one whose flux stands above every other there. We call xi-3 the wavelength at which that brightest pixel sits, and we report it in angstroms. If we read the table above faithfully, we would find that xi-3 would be 4086.64 angstroms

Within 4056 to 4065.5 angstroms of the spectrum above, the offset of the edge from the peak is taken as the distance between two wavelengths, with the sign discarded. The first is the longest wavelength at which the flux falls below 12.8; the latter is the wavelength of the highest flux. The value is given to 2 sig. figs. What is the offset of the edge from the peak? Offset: 5.6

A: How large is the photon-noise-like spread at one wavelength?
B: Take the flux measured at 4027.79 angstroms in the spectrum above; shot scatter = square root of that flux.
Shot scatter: 3.82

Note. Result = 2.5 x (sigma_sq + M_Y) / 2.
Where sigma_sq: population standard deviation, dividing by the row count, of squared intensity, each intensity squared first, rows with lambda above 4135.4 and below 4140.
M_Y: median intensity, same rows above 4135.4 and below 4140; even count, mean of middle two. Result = 34.0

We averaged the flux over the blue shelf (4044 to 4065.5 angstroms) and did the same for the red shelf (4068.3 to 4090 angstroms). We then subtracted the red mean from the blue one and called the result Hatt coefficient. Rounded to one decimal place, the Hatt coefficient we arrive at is -0.4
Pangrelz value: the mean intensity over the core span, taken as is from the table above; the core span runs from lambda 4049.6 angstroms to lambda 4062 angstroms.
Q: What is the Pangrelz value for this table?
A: 12.5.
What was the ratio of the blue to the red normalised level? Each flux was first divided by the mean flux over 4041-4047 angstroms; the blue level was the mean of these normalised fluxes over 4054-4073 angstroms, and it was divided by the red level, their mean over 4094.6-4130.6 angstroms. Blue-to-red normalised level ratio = 1.00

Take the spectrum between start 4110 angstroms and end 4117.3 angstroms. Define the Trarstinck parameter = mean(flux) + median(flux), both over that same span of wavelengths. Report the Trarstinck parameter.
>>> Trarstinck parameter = 25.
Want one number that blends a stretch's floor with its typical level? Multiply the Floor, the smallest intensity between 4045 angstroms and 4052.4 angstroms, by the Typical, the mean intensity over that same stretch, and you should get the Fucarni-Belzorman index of 124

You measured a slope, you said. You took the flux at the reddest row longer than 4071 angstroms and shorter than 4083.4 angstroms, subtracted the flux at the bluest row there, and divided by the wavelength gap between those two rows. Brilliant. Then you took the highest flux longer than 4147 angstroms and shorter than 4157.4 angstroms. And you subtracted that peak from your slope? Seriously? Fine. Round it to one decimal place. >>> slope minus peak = -12.4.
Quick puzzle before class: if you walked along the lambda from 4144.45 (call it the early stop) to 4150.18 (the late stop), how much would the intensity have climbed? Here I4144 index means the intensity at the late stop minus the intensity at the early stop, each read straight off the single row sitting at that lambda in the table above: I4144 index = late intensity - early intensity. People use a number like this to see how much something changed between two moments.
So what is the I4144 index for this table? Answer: 1.3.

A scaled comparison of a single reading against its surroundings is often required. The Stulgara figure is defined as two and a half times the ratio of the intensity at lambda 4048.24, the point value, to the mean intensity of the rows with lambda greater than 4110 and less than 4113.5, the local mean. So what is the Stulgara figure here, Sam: 2.57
